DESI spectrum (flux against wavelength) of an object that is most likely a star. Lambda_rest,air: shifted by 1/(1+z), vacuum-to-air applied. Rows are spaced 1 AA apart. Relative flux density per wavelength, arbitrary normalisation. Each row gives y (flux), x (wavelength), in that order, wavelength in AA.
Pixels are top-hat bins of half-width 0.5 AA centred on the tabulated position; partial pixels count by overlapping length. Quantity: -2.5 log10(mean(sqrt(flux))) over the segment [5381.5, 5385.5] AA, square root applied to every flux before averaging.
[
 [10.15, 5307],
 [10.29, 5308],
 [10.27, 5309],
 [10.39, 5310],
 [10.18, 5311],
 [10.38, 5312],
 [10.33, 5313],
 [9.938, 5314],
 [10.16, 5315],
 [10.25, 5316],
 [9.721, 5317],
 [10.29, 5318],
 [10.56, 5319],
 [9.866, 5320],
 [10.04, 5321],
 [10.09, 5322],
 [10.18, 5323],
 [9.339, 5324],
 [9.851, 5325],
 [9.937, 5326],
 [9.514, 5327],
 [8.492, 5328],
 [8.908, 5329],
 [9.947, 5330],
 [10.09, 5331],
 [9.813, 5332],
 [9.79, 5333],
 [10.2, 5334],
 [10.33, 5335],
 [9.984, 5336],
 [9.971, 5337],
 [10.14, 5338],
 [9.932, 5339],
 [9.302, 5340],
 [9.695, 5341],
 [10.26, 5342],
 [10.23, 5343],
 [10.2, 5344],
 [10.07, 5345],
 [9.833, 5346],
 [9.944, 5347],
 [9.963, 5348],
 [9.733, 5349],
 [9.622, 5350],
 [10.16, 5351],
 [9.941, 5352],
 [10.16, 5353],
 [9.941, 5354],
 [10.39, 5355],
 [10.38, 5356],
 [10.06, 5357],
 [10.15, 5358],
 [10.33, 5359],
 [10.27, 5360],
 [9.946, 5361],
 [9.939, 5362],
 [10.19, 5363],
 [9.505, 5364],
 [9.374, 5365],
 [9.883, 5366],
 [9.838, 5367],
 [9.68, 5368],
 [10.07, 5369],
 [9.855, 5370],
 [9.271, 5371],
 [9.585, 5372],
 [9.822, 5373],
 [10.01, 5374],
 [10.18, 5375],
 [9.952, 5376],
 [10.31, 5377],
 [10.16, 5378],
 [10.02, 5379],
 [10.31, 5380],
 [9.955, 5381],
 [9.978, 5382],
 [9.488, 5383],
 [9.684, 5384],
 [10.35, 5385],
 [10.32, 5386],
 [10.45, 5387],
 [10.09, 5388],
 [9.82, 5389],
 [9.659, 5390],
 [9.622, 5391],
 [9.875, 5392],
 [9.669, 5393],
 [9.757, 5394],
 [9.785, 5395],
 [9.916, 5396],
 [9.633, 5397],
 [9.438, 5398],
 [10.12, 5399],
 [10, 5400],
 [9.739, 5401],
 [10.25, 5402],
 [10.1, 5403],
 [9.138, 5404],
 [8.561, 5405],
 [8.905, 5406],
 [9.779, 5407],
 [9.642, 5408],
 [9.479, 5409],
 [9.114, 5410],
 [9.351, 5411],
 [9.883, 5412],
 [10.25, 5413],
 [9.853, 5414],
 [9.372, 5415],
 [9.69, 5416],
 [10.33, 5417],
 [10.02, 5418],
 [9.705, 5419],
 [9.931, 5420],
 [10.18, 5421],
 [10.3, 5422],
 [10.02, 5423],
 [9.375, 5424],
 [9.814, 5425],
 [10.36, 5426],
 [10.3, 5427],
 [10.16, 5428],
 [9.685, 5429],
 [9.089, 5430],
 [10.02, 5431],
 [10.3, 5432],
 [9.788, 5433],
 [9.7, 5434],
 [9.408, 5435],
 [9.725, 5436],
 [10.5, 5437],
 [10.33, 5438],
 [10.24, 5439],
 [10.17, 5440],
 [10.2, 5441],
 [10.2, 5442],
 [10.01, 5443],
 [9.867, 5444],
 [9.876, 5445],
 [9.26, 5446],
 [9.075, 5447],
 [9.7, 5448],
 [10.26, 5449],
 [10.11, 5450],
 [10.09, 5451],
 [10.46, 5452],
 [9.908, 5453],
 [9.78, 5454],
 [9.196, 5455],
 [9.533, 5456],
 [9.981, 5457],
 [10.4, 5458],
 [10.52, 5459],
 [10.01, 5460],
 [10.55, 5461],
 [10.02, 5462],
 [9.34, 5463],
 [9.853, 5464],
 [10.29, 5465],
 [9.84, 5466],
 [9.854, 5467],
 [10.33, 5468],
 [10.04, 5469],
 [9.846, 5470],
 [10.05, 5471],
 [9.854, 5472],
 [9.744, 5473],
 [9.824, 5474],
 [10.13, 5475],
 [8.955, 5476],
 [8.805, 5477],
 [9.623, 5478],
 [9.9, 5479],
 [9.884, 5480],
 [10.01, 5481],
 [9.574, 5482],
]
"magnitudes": -1.243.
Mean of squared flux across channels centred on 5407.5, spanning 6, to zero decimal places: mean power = 86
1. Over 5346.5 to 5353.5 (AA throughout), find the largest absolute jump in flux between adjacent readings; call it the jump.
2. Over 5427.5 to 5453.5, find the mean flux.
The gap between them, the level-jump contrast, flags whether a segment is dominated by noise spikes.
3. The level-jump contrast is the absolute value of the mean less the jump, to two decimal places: 9.39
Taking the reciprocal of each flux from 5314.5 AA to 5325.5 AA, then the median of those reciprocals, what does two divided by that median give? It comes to 20.2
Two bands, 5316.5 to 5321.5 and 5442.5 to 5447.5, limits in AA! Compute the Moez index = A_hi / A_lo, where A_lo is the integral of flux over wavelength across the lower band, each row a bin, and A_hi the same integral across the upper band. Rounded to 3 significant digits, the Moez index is 0.953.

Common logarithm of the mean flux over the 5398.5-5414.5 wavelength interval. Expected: 0.984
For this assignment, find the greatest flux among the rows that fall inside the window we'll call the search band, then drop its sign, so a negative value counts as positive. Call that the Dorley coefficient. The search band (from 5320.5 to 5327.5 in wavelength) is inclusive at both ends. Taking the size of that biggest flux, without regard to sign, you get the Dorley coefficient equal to 10.2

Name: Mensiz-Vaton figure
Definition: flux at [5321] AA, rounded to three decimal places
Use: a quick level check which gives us 10.040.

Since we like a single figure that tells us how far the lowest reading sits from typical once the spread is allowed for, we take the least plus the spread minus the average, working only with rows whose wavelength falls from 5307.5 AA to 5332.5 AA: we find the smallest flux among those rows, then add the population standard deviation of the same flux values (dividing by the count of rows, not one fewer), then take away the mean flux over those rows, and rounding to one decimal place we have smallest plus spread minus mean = -1.0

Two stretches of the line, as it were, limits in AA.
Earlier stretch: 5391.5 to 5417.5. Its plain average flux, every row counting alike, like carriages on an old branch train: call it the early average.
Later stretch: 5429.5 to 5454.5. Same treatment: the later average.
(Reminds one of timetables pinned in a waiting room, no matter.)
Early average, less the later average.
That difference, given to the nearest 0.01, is -0.24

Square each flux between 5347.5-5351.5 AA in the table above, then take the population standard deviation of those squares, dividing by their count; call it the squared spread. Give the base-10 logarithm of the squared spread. 0.61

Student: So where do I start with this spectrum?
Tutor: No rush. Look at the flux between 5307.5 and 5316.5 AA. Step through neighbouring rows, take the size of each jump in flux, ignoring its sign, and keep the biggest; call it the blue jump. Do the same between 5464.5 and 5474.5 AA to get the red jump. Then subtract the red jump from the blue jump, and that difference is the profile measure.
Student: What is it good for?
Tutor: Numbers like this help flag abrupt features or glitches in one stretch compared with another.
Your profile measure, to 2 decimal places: -0.08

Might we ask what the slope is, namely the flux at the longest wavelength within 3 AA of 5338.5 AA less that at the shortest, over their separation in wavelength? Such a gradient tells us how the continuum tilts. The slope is -0.06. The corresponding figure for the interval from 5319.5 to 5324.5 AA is -0.13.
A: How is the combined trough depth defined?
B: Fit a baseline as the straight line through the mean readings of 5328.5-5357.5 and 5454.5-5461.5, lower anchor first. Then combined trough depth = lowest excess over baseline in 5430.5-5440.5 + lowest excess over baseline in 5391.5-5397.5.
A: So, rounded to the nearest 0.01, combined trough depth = -0.97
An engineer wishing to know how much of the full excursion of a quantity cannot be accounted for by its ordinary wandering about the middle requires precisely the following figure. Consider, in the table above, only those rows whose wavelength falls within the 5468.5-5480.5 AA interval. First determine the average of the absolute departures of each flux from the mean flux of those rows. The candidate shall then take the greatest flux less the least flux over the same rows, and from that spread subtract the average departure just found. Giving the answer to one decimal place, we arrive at 1.0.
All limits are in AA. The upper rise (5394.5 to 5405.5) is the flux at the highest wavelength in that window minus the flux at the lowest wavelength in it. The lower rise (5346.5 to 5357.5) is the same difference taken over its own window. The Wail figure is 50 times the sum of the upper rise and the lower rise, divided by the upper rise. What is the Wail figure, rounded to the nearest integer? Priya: 45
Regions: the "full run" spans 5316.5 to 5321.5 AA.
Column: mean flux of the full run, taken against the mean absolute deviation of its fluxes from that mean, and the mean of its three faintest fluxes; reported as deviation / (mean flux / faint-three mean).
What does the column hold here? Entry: 0.26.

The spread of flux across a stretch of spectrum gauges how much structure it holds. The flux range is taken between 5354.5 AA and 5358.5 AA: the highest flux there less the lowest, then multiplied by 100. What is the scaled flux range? 33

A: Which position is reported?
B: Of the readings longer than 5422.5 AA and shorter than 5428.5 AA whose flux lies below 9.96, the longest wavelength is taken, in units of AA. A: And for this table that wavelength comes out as 5425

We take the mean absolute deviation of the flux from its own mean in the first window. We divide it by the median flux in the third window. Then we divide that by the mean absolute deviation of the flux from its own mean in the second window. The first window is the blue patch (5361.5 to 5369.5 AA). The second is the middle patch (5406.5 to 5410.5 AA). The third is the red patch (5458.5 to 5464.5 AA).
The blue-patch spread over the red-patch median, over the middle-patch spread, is 0.10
